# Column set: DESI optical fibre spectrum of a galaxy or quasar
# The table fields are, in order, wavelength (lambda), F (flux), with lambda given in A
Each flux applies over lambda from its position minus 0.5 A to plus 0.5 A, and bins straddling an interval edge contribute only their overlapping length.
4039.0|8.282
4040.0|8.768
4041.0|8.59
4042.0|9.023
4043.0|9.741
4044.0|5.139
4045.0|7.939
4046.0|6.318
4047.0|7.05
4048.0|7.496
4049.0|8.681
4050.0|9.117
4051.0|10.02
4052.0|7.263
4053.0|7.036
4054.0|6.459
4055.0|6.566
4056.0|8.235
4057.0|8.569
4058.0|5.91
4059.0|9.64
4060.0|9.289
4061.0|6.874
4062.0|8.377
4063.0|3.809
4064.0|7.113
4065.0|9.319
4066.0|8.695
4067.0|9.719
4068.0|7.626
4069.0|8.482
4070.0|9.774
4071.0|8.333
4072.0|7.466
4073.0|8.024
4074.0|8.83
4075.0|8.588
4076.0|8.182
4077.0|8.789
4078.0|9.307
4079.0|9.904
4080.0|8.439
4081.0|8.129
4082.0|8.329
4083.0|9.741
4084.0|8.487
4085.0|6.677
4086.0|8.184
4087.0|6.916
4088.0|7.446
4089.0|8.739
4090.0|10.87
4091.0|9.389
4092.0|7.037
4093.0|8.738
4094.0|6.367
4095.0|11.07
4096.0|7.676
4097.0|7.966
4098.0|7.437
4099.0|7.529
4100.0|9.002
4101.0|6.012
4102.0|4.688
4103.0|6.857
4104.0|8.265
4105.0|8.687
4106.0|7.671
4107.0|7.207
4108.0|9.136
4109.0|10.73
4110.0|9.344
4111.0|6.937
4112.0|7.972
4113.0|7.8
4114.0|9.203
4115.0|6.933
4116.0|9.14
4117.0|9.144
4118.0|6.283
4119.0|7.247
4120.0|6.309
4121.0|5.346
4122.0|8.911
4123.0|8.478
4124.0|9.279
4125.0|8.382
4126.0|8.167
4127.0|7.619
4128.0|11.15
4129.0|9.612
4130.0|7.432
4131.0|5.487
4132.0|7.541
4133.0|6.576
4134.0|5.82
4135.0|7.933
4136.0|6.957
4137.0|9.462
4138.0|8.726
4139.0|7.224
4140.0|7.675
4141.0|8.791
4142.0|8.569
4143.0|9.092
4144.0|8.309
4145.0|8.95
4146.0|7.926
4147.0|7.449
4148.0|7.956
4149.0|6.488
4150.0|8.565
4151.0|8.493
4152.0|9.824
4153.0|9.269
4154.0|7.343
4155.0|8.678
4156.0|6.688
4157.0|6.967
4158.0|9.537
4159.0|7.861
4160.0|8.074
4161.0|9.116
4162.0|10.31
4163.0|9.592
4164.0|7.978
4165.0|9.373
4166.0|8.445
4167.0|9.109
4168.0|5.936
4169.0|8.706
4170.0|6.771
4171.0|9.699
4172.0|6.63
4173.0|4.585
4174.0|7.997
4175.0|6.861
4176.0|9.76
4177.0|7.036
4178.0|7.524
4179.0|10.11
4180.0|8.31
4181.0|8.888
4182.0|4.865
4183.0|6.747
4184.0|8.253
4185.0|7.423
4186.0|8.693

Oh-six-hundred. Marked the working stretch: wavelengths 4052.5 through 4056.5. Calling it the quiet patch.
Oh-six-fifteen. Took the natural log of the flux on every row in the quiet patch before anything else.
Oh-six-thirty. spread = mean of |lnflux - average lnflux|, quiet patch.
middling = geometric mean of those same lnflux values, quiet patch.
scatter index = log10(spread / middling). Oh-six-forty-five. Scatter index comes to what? -1.4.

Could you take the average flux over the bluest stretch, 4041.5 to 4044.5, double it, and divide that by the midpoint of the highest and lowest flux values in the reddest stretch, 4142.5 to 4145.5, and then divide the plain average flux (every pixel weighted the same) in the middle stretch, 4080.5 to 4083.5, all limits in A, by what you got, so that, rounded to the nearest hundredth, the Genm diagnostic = 4.77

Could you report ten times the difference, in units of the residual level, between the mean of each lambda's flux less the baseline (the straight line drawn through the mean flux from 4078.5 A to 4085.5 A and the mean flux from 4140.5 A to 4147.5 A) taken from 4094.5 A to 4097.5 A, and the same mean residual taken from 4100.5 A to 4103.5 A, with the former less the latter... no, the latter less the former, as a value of -30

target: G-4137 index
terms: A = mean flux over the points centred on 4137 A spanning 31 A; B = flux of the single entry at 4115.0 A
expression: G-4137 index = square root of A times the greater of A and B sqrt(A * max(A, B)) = 8.16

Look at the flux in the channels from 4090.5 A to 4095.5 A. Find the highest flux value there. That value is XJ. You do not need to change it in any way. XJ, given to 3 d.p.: 11.070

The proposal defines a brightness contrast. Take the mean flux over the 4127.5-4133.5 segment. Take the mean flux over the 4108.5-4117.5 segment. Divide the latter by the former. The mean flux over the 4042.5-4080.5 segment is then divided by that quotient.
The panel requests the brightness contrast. 7.5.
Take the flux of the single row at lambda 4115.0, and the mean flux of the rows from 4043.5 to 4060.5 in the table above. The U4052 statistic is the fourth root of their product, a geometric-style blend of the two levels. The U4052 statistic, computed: 2.70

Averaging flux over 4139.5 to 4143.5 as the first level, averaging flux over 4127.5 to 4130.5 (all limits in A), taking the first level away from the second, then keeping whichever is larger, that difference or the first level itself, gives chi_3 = 8.5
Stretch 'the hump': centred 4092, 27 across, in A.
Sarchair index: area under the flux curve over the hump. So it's 219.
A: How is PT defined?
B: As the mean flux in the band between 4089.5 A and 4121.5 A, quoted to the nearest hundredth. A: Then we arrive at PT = 7.94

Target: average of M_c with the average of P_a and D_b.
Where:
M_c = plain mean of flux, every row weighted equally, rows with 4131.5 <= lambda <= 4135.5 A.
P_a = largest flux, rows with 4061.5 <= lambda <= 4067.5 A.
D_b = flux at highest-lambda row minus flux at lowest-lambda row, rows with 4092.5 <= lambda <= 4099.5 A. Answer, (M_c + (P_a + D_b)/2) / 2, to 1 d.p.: 5.6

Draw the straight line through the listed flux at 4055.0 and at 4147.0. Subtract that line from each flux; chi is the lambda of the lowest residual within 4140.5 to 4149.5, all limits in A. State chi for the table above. 4149.0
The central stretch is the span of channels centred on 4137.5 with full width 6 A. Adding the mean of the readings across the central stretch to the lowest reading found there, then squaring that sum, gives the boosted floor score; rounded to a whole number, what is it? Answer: 224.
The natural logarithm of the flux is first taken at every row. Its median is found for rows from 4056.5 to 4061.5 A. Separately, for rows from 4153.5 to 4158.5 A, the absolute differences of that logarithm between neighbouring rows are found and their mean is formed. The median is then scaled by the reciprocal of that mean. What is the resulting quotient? 11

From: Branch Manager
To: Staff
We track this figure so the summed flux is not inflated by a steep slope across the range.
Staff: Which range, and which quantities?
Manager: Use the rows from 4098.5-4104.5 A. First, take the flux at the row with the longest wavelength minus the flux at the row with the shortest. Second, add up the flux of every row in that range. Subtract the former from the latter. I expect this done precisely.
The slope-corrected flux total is 41.6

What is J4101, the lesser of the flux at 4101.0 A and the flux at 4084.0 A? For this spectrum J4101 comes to 6.0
